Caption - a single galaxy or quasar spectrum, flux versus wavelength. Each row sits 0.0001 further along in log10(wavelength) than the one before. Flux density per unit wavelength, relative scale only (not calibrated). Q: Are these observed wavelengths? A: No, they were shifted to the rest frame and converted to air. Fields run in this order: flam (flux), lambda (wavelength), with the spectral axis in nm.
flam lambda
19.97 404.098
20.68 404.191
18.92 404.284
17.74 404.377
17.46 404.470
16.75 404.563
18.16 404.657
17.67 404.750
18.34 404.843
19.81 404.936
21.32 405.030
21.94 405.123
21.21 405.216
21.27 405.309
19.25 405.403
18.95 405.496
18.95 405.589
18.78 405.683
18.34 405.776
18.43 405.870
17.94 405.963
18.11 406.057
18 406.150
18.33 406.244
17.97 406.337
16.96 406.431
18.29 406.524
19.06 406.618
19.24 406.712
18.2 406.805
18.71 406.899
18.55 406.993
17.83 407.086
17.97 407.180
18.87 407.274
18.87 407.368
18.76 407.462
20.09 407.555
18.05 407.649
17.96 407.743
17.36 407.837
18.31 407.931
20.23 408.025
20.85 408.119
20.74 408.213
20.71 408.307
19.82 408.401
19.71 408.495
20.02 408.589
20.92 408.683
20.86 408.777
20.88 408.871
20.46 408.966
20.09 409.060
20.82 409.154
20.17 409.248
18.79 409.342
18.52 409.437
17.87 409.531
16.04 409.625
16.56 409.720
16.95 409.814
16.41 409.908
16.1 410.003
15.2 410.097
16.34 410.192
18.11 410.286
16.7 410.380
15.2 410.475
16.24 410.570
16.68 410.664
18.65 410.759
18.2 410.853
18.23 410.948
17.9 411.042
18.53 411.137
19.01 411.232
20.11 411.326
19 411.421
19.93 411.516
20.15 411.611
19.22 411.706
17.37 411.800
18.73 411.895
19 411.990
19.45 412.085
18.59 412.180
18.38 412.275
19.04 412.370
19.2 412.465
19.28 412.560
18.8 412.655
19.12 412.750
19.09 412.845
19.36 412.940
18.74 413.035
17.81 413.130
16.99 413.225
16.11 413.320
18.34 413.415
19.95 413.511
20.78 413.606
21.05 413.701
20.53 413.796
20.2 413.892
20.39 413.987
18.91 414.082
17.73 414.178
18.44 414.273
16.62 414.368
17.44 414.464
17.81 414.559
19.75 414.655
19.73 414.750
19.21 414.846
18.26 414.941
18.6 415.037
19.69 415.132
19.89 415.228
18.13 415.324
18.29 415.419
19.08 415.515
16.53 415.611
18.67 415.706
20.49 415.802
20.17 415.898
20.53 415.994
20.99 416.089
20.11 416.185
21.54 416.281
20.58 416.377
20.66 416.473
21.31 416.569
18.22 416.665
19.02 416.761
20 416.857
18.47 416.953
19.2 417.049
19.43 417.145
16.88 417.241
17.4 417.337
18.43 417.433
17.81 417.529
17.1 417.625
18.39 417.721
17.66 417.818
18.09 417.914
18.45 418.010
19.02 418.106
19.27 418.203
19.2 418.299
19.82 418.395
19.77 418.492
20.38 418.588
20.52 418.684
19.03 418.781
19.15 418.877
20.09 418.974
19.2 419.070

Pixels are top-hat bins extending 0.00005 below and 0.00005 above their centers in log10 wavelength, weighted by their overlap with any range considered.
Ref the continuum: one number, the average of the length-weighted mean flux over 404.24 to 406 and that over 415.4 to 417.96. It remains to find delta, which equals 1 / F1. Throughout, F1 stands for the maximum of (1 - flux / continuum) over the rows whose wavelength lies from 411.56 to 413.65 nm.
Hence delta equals 6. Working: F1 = 0.15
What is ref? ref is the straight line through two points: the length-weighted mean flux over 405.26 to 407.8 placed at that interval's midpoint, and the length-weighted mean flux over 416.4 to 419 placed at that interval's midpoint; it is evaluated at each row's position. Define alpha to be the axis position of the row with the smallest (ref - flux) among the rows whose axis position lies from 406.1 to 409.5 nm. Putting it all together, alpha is 408.683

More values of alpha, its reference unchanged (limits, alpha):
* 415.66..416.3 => 416.281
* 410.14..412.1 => 411.611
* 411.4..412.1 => 411.611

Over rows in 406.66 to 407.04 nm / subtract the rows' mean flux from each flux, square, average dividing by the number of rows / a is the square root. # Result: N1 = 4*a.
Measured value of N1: 1.5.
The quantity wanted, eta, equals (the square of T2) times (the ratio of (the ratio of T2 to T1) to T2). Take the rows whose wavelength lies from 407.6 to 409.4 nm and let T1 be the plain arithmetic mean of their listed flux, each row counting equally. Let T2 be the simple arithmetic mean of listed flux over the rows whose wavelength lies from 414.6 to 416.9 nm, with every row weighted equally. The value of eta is 19.3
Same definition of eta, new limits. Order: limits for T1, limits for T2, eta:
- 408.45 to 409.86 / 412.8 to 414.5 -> 18.4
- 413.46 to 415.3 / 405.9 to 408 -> 17.5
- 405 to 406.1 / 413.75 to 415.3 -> 18.4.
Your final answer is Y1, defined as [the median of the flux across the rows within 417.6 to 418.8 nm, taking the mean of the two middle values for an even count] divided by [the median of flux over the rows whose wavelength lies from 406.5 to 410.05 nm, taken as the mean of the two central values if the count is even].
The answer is 1.01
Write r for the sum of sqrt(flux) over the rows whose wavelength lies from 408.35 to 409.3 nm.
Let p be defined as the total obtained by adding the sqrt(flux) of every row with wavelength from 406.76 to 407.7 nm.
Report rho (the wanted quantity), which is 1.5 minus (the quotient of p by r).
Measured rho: 0.54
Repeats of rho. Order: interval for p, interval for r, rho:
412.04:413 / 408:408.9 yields 0.54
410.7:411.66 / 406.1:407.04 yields 0.48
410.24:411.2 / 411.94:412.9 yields 0.54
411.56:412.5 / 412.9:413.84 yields 0.50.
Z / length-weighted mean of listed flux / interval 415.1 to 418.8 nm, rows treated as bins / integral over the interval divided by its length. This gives 19.2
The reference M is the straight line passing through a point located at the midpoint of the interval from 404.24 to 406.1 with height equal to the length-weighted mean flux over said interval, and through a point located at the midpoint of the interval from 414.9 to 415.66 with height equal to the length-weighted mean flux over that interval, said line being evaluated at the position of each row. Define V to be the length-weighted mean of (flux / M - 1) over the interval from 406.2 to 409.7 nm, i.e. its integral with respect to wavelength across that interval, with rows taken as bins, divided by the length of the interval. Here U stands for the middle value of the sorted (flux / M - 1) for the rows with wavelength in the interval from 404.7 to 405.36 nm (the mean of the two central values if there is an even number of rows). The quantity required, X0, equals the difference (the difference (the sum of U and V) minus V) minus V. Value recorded 0.106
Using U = 0.118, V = 0.01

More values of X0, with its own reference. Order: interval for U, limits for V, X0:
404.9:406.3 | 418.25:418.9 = -0.070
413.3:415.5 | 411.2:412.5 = -0.004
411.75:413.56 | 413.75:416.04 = -0.013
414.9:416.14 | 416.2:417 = -0.051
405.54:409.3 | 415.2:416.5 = -0.064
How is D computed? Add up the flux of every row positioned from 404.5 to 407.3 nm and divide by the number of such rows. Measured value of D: 18.8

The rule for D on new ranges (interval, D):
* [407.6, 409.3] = 19.9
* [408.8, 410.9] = 17.8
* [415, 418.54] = 19.1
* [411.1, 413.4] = 18.8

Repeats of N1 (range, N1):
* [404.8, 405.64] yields 5.0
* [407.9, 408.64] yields 3.1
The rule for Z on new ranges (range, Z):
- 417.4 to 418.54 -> 18.6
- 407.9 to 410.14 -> 19.1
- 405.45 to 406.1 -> 18.5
